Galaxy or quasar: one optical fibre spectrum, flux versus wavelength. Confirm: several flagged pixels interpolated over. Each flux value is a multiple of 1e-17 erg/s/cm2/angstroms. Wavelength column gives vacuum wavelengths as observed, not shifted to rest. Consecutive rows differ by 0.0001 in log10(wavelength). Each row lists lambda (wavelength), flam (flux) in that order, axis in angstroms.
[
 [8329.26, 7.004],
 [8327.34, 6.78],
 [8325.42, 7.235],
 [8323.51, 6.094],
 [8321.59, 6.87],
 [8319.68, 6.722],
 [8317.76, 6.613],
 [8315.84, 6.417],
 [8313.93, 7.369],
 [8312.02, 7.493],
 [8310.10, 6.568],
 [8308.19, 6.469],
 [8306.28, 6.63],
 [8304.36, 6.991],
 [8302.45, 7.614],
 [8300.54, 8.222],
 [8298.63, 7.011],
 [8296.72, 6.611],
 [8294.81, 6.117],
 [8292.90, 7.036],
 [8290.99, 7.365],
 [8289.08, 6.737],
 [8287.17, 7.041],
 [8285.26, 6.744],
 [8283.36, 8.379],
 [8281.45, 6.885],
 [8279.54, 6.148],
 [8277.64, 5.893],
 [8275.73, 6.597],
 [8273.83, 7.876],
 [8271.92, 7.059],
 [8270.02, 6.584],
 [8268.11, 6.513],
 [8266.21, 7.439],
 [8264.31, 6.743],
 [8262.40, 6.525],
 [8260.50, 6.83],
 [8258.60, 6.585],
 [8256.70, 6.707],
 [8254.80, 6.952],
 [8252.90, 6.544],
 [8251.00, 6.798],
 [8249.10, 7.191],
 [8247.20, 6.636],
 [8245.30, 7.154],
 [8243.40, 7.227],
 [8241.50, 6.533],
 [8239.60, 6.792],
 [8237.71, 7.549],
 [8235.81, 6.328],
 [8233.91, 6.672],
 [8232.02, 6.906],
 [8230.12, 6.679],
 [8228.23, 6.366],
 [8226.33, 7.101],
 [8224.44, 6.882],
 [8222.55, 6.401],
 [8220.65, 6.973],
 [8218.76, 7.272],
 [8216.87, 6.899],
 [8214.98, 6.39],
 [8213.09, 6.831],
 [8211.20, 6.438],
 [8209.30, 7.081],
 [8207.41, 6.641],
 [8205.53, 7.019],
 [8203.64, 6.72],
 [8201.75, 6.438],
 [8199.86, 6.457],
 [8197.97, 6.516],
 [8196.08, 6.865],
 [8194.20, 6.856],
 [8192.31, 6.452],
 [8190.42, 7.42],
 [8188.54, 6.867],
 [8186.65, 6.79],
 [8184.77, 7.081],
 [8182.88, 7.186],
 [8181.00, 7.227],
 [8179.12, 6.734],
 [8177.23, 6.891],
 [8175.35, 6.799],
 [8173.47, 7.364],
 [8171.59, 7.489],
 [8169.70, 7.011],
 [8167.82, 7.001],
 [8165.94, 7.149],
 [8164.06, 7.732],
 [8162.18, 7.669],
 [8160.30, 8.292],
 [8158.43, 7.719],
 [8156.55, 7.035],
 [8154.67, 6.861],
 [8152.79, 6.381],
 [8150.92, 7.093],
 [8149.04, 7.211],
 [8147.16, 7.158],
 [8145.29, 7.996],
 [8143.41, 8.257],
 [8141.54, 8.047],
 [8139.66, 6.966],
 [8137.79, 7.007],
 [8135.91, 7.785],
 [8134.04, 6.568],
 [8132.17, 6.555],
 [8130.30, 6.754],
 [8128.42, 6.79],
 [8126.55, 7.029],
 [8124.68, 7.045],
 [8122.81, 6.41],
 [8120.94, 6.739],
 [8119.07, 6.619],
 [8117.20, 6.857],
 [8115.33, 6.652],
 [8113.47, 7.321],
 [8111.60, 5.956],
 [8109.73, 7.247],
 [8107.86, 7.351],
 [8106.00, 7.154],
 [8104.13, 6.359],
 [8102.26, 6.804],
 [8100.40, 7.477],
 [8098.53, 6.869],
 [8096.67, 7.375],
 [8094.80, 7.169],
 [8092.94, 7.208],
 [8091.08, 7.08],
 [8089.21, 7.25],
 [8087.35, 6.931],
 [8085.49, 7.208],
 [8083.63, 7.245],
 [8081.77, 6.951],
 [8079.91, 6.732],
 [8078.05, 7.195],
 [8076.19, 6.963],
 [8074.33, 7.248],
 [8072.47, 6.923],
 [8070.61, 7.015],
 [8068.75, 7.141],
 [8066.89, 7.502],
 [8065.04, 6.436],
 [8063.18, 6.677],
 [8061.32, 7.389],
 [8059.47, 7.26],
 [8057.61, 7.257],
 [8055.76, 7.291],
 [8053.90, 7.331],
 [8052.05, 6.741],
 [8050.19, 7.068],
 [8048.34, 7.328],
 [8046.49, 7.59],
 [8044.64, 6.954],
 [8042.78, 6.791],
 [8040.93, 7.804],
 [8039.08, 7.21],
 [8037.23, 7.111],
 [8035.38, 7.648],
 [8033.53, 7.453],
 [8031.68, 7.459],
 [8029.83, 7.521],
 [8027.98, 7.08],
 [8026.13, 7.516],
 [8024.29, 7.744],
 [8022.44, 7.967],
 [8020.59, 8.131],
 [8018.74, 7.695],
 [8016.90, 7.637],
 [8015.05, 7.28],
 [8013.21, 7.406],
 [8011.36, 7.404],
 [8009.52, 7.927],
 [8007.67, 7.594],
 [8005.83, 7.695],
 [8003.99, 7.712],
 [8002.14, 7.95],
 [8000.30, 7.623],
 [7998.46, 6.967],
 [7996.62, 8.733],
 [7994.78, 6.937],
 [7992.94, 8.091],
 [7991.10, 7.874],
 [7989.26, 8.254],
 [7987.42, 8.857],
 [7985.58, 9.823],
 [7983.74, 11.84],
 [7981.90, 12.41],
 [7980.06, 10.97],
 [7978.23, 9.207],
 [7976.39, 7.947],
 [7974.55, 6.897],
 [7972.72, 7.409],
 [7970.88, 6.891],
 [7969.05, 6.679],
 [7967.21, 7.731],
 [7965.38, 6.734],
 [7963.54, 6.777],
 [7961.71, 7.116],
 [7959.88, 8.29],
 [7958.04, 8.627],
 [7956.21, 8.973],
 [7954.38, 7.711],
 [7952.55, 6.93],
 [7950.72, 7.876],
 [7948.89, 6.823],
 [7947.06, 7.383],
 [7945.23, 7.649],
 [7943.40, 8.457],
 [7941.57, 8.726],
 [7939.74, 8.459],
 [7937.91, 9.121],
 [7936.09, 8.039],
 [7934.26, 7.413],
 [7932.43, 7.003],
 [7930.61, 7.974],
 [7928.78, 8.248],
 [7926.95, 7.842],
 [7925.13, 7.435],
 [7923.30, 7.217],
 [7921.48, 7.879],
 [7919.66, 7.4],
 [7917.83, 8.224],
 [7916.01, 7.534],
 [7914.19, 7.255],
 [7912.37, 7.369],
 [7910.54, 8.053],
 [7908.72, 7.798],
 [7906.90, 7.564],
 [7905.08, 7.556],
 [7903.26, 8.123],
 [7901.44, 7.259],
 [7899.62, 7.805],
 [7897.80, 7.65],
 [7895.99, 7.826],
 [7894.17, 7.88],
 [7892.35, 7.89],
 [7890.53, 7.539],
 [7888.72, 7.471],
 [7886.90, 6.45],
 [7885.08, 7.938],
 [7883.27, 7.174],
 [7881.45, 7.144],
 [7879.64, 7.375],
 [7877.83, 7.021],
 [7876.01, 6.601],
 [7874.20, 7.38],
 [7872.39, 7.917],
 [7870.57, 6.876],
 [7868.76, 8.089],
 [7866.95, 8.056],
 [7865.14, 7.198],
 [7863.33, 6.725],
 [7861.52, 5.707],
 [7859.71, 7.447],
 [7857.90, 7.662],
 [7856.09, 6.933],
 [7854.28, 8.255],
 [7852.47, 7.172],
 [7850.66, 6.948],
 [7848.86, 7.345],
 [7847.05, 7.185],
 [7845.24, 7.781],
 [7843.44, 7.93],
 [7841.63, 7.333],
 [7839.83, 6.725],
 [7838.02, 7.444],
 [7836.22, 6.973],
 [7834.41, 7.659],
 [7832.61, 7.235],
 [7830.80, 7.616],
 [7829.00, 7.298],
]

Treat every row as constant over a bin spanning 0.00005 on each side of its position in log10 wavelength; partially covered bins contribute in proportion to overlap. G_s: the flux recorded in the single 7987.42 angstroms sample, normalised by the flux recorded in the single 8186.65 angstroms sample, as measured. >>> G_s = 1.30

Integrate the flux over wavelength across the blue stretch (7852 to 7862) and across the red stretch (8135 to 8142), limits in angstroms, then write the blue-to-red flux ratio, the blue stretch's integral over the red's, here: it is 1.40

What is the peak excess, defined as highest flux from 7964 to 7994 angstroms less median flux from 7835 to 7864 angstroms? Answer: 5.2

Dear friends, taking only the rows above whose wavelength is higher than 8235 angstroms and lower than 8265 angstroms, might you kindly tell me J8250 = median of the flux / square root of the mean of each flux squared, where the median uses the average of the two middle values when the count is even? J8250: 0.99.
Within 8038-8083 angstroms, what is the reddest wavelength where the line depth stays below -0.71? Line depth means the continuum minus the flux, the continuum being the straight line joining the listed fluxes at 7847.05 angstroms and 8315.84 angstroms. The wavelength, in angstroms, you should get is 8046.49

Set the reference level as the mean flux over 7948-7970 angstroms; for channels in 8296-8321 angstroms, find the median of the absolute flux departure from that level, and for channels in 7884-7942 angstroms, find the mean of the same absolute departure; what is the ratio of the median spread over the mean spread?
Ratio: 2.0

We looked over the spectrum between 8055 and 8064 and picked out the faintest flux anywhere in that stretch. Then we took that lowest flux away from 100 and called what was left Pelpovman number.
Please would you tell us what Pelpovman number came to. 93.3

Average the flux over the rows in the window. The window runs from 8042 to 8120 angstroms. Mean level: 7.0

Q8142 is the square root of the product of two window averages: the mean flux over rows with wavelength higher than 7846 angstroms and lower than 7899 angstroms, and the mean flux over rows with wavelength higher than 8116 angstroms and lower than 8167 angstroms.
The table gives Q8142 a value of 7.26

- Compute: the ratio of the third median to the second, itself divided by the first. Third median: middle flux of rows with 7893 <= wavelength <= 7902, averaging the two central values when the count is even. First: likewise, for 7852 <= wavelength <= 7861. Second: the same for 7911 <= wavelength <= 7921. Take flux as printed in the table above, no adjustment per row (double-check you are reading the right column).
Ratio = 0.142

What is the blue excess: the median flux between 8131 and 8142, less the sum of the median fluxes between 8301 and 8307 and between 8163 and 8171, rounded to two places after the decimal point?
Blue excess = -7.08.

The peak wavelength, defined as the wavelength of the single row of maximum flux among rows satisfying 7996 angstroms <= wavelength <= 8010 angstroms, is 7996.62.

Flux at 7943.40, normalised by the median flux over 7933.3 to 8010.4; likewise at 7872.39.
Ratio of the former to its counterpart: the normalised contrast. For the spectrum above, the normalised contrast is 1.07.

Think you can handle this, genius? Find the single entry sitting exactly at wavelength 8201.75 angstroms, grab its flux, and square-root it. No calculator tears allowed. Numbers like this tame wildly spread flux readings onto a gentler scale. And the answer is 2.54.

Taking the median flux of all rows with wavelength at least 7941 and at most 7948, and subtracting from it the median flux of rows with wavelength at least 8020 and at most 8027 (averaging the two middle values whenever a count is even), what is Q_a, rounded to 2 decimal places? 0.20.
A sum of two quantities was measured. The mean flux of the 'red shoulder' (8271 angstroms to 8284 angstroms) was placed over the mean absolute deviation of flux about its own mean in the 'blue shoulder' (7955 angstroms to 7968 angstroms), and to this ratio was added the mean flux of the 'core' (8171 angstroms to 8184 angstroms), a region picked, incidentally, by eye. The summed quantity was 16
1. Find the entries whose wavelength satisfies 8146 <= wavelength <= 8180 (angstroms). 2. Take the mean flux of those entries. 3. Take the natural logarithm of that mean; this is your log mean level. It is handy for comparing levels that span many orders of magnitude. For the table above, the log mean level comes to 1.97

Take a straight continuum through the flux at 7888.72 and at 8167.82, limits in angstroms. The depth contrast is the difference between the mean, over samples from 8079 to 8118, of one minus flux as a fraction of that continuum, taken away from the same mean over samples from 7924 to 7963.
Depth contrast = -0.09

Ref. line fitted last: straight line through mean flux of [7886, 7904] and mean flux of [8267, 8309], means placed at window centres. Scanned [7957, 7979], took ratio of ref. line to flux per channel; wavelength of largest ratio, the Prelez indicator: 7969.05 angstroms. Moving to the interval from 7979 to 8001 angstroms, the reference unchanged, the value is 7994.78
